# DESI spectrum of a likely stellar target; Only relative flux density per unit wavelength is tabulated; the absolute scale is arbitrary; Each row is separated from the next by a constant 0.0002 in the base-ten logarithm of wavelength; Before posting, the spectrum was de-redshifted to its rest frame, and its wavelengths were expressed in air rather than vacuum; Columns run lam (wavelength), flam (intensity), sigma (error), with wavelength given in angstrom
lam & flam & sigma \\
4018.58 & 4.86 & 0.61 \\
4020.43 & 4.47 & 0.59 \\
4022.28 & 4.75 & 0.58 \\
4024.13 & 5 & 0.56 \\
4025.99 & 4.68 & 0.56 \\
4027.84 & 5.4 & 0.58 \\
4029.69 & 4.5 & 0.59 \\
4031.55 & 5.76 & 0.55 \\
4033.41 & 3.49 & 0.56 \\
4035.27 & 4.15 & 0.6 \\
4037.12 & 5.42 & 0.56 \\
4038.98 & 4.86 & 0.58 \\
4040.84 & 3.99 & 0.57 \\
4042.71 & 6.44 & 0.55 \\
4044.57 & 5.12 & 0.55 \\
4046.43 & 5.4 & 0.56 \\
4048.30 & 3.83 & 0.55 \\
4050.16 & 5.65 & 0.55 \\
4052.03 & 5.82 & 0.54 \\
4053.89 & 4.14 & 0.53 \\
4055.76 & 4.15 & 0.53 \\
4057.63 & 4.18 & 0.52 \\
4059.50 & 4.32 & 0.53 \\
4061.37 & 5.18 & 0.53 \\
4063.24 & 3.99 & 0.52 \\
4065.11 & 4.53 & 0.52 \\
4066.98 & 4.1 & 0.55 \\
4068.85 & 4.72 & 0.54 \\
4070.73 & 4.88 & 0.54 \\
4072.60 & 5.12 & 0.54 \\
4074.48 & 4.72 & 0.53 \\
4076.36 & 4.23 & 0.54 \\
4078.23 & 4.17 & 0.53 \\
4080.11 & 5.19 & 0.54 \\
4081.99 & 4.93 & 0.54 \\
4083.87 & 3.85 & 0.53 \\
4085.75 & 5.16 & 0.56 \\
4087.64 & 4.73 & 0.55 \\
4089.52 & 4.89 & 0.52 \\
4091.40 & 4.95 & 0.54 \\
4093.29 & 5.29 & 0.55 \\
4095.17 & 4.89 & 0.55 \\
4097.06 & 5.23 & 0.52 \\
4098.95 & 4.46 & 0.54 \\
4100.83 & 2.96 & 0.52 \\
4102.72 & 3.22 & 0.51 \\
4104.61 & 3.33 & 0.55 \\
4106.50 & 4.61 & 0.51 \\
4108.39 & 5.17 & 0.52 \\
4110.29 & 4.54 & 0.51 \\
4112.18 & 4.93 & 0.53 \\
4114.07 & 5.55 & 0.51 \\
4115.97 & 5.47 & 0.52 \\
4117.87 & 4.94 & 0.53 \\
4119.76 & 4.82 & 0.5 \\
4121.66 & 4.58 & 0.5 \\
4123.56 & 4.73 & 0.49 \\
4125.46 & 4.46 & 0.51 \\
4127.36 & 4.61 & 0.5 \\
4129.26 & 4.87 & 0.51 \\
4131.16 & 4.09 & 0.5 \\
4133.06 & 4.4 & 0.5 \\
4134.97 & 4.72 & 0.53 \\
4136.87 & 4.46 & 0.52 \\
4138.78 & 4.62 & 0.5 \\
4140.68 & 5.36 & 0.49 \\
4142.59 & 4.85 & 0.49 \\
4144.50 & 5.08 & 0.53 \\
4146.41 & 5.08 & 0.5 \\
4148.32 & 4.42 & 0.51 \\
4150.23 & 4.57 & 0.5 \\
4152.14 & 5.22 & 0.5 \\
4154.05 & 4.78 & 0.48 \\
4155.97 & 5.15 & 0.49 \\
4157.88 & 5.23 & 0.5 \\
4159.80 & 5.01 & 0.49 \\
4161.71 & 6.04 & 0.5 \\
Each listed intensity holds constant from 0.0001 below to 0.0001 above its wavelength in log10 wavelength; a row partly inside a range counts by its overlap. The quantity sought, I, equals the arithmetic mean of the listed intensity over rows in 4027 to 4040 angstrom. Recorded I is 4.80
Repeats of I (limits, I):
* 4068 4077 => 4.73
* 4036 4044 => 5.18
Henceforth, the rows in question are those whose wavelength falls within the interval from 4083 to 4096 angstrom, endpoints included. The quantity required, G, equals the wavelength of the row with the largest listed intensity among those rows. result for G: 4093.29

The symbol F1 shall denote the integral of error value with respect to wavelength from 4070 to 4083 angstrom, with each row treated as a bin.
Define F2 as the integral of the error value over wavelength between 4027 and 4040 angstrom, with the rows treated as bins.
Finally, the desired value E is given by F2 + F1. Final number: 14.5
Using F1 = 6.98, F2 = 7.5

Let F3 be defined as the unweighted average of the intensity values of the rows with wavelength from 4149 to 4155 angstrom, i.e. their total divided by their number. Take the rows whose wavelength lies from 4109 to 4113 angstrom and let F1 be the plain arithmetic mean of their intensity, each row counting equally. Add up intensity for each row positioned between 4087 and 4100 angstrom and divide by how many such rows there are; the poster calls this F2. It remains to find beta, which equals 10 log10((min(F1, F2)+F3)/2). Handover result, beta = 6.81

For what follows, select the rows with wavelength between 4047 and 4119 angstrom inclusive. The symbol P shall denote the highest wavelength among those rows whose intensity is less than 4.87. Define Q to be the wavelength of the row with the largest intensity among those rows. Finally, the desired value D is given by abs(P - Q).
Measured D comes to 58.3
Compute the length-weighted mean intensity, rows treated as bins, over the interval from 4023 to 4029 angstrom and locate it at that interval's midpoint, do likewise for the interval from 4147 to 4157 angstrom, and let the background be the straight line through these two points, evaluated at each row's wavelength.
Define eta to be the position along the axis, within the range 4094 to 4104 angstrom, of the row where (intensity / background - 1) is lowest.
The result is 4100.83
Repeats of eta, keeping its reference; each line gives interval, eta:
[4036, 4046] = 4040.84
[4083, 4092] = 4083.87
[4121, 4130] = 4125.46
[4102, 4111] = 4102.72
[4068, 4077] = 4076.36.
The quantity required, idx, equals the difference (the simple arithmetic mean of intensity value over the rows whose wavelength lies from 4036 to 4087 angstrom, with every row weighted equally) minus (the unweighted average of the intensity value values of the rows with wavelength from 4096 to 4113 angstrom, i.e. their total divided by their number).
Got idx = 0.5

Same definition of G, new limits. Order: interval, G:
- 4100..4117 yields 4114.07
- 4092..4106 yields 4093.29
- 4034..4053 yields 4042.71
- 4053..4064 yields 4061.37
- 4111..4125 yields 4114.07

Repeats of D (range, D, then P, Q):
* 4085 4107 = 13.2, 4106.50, 4093.29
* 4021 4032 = 1.9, 4029.69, 4031.55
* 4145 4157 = 1.9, 4154.05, 4152.14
